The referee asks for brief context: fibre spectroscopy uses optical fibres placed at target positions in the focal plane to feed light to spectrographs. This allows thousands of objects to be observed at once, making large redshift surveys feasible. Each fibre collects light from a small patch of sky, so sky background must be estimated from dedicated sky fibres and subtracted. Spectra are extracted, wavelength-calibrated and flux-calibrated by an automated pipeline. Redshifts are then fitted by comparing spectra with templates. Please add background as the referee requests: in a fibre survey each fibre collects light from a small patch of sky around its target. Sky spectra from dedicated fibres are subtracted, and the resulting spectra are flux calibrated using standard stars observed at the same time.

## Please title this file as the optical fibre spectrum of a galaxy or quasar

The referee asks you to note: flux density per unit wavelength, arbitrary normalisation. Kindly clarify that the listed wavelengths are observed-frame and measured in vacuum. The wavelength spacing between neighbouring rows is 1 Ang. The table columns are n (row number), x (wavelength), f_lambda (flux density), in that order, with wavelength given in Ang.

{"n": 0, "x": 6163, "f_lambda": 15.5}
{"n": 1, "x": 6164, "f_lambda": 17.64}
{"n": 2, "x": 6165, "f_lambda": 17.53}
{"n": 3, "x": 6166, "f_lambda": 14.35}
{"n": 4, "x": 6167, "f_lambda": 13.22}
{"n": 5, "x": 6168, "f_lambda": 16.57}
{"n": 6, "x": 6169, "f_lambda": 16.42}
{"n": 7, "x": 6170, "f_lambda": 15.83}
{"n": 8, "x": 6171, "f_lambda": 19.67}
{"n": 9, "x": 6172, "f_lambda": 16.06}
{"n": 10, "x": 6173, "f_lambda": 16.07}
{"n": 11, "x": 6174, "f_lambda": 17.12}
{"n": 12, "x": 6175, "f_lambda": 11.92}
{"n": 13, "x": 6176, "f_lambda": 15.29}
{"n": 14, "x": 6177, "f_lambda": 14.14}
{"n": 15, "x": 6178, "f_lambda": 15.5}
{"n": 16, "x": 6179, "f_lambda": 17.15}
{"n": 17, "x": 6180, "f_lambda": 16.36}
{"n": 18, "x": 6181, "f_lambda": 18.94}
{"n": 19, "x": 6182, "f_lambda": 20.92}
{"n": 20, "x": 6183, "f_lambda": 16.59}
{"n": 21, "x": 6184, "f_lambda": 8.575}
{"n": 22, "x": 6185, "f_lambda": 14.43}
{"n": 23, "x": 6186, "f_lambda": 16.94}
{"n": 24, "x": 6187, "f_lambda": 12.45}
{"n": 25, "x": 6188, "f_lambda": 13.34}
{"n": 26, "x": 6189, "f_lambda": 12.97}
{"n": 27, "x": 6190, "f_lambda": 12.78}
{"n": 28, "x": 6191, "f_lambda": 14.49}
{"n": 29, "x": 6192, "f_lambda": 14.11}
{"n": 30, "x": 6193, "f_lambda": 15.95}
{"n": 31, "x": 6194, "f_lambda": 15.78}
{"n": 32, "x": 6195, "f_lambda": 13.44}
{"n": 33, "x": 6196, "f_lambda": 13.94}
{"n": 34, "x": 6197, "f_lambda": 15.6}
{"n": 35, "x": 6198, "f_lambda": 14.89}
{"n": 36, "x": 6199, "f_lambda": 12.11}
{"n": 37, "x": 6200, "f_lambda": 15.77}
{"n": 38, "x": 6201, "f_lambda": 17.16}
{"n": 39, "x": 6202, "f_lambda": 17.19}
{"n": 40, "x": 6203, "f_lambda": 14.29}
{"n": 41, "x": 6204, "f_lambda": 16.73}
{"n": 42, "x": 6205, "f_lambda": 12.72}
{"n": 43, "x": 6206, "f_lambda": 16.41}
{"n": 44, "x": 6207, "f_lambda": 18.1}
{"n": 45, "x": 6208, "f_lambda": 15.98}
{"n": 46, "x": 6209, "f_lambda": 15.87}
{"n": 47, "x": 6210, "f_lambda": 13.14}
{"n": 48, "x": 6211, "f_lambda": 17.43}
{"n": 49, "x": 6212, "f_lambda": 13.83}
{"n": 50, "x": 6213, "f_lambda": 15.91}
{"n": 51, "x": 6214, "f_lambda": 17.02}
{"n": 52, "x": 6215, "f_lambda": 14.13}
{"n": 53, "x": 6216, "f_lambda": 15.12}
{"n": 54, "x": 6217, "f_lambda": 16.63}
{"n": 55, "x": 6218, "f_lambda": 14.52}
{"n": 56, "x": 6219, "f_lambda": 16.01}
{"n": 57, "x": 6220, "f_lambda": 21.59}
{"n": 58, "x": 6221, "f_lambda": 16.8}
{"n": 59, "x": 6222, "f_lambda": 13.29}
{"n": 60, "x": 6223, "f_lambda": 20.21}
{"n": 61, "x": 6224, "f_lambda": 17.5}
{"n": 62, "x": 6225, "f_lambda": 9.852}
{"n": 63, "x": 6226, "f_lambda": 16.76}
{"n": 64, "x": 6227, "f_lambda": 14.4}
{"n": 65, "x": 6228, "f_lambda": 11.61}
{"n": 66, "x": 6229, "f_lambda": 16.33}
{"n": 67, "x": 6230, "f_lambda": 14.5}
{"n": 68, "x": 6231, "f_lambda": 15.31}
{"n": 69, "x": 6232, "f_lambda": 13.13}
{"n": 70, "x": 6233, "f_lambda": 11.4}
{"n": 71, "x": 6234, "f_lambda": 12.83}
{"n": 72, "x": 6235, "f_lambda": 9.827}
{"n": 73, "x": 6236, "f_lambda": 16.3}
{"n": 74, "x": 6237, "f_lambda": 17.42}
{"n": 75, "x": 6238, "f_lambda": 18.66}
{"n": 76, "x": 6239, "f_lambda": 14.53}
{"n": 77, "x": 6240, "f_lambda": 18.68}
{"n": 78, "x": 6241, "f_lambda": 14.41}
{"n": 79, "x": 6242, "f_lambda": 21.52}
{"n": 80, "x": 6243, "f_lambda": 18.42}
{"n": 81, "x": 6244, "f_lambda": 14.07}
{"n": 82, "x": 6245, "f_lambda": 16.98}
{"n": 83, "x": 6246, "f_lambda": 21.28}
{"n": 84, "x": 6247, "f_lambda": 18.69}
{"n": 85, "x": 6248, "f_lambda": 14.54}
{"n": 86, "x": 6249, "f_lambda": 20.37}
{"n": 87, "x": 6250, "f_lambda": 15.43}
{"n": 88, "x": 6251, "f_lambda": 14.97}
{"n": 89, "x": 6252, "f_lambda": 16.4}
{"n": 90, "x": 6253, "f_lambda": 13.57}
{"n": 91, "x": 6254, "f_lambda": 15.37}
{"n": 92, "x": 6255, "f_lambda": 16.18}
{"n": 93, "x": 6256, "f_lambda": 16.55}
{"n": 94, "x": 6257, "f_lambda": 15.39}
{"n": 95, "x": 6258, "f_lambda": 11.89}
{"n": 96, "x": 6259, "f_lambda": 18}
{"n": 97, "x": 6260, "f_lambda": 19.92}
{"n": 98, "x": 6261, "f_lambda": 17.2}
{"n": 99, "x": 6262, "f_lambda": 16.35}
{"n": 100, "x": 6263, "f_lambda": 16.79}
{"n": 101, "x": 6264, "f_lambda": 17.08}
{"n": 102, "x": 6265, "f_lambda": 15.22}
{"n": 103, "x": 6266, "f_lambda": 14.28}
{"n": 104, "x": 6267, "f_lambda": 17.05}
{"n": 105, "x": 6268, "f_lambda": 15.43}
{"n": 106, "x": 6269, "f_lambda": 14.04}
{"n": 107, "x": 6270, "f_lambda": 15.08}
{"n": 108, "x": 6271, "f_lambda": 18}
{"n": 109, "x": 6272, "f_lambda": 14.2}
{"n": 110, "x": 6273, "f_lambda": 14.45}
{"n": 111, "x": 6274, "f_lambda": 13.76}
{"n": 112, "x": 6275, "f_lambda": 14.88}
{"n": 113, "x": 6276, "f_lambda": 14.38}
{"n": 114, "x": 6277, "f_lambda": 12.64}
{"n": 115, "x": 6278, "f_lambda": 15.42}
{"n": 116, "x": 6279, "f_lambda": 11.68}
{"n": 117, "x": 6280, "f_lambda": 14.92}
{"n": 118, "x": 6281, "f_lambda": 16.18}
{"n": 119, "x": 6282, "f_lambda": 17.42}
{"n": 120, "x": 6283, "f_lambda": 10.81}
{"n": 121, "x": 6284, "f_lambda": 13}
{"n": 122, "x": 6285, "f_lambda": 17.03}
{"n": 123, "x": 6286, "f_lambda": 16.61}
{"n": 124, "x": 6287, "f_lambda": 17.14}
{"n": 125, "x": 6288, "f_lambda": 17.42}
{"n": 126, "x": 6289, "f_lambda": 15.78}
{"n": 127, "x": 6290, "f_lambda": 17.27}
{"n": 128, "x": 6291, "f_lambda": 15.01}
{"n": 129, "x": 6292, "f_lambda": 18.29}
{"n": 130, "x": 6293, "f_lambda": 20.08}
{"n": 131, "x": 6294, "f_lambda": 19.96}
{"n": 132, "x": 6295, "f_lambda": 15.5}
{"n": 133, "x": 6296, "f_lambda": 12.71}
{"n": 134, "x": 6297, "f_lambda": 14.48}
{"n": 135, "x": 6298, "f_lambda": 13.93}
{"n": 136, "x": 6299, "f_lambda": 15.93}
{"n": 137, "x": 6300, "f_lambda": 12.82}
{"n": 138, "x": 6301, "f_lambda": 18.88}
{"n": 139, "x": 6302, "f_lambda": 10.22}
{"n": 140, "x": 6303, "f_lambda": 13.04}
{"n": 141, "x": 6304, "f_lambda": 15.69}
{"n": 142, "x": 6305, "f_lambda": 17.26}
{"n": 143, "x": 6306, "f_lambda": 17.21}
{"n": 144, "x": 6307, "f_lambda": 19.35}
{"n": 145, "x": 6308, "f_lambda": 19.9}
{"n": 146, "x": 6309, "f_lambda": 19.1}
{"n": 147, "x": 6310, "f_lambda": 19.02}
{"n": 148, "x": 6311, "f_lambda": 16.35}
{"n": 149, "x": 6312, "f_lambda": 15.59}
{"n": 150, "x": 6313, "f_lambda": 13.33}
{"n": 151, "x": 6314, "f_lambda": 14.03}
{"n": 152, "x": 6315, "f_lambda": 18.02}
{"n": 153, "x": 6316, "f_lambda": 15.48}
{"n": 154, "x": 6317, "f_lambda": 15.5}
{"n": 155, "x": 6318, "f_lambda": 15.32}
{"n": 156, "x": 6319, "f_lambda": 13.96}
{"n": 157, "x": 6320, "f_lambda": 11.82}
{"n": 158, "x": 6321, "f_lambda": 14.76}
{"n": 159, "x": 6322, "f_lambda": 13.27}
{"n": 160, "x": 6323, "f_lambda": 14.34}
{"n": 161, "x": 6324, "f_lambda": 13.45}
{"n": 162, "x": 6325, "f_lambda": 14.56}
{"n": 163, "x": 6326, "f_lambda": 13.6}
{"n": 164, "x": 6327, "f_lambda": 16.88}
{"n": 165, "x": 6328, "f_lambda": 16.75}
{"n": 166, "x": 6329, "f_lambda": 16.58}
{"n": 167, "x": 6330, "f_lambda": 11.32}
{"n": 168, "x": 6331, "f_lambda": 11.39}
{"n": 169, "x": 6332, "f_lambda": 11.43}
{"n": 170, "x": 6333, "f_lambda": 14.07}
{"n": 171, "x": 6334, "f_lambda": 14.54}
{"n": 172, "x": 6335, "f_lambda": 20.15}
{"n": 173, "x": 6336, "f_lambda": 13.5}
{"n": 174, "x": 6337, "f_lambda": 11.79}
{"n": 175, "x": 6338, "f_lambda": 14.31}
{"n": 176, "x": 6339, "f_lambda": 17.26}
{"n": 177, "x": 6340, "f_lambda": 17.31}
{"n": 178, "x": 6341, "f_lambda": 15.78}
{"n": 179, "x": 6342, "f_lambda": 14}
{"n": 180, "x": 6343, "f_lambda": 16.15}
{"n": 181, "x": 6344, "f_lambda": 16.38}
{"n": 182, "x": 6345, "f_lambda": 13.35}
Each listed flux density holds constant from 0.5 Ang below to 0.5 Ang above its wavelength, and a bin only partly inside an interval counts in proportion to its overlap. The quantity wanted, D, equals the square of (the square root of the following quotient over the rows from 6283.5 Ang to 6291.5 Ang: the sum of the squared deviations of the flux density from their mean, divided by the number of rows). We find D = 2.0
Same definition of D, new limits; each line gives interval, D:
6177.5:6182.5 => 3.8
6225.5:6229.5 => 4.1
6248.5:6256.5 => 3.4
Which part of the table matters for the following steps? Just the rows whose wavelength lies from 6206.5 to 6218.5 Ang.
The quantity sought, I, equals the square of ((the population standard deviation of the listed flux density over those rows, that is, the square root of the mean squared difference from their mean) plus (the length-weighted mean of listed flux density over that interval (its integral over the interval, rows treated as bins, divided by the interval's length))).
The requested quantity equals 293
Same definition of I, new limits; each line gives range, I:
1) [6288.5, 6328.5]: 328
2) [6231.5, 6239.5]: 293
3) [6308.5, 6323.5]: 301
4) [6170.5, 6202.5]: 311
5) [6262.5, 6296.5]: 312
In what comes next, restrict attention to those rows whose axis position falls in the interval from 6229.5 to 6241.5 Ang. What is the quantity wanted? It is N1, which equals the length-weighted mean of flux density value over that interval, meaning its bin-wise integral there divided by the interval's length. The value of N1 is 14.7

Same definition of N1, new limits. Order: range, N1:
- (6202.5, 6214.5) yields 15.6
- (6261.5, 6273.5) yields 15.7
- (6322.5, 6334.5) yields 14.1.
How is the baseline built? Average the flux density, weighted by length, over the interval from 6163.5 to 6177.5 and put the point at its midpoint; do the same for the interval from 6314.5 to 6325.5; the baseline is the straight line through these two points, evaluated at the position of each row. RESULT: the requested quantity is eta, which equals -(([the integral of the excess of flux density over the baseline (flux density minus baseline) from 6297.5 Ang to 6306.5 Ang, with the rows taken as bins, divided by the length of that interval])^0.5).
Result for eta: -0.51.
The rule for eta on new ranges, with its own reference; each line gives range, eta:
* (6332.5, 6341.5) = -0.98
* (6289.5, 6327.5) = -1.00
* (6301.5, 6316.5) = -1.25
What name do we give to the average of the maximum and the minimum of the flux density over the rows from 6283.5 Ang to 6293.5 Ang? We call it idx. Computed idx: 16.5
